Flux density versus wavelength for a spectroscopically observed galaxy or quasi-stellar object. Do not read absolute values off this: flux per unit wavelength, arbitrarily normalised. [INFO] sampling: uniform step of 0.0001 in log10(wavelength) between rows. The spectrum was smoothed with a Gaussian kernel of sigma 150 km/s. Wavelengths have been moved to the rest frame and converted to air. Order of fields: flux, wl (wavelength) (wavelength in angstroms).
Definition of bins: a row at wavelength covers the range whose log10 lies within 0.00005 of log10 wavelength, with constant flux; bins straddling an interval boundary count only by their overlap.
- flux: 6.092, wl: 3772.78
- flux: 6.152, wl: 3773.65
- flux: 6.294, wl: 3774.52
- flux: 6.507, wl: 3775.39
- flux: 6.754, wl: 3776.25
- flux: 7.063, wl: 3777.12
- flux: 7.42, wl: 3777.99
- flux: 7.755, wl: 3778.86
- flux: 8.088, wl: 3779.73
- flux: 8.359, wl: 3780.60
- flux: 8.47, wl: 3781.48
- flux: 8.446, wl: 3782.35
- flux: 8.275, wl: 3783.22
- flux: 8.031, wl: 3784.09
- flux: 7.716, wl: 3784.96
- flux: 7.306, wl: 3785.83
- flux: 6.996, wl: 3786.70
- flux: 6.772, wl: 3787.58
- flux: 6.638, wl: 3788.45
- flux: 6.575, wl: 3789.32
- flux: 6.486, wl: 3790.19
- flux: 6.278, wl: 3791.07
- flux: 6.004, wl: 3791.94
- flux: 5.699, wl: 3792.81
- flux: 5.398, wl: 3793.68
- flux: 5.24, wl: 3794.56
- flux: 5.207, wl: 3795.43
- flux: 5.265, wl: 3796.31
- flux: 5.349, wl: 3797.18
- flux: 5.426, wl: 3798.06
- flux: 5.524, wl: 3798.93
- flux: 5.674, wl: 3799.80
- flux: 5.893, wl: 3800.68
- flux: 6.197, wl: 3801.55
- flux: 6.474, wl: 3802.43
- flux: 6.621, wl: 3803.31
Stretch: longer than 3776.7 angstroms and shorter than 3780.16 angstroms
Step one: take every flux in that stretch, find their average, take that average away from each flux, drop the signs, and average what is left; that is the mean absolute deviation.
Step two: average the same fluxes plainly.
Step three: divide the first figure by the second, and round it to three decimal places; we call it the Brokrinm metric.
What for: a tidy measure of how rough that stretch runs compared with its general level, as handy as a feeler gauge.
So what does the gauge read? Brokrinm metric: 0.045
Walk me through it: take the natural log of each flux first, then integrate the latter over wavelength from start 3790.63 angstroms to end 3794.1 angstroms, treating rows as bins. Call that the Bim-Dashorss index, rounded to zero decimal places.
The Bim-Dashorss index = 6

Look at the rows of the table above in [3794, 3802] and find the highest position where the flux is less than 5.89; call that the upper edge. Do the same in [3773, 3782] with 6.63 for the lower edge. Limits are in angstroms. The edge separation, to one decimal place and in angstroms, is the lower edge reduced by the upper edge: -24.4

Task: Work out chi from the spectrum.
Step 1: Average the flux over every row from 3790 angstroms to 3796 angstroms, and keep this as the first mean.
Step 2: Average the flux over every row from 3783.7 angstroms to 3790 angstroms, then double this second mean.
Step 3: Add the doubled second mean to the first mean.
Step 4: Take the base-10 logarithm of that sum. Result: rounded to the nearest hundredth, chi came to 1.30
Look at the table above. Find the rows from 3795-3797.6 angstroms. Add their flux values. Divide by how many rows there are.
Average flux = 5.3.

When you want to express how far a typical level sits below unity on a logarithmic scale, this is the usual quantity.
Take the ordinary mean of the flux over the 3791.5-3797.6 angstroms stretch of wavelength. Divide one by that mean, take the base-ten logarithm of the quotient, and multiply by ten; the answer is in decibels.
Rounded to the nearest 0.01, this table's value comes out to -7.37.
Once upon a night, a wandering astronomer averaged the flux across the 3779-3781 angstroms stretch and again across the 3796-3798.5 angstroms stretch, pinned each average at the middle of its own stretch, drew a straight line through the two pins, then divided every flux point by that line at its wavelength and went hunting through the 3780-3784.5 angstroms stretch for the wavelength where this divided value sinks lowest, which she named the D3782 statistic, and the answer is 3780.60 angstroms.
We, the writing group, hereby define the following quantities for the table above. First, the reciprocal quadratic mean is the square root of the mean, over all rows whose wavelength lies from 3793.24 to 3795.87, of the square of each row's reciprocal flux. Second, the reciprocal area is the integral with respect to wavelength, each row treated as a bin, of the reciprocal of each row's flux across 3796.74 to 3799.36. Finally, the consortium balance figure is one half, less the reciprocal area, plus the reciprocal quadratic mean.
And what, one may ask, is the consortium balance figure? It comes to 0.21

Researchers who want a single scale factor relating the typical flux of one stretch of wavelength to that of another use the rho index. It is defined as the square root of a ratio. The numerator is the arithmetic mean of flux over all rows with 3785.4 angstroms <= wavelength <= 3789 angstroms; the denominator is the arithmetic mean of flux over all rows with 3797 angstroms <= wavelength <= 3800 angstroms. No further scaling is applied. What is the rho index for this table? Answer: 1.12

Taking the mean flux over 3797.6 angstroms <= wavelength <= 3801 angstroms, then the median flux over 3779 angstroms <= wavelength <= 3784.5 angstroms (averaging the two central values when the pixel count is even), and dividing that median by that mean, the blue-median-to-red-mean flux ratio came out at 1.48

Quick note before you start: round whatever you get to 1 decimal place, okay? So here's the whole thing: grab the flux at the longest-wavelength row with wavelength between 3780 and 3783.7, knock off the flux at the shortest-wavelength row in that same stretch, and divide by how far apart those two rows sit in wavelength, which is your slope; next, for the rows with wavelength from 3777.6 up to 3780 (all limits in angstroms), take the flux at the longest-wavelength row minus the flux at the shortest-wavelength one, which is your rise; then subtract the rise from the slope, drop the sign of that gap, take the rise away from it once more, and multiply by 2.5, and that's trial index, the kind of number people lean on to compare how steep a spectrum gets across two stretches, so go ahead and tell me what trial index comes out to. 0.1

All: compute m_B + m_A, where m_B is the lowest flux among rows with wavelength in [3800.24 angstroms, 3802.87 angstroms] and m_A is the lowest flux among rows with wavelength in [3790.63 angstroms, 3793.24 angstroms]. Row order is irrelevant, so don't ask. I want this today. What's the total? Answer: 11.6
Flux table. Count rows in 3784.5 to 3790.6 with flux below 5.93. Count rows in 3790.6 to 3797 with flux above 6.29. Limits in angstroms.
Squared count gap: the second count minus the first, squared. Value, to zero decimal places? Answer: 0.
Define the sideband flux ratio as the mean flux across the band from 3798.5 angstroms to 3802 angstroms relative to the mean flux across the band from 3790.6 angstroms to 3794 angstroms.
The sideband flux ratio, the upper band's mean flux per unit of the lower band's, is 1.0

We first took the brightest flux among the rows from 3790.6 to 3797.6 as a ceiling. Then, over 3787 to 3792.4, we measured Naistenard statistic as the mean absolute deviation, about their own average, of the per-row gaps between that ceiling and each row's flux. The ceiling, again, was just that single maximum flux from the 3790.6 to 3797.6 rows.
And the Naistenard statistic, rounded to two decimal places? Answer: 0.21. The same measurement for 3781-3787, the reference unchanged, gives 0.47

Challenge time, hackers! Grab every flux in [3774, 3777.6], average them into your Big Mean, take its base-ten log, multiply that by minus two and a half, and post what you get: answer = -2.06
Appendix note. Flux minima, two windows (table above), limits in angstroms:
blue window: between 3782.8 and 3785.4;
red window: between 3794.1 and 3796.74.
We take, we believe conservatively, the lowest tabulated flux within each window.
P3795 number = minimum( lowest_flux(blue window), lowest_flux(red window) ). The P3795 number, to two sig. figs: 5.2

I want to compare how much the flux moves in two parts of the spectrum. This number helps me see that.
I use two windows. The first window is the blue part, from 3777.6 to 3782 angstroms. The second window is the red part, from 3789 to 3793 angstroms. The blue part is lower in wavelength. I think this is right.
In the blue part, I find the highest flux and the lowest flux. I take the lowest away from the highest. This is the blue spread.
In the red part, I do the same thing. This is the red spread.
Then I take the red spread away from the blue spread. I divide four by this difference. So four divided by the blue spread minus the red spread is 23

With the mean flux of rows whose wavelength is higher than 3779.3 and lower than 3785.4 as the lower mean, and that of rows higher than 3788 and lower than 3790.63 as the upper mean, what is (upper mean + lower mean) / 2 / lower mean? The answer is 0.90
